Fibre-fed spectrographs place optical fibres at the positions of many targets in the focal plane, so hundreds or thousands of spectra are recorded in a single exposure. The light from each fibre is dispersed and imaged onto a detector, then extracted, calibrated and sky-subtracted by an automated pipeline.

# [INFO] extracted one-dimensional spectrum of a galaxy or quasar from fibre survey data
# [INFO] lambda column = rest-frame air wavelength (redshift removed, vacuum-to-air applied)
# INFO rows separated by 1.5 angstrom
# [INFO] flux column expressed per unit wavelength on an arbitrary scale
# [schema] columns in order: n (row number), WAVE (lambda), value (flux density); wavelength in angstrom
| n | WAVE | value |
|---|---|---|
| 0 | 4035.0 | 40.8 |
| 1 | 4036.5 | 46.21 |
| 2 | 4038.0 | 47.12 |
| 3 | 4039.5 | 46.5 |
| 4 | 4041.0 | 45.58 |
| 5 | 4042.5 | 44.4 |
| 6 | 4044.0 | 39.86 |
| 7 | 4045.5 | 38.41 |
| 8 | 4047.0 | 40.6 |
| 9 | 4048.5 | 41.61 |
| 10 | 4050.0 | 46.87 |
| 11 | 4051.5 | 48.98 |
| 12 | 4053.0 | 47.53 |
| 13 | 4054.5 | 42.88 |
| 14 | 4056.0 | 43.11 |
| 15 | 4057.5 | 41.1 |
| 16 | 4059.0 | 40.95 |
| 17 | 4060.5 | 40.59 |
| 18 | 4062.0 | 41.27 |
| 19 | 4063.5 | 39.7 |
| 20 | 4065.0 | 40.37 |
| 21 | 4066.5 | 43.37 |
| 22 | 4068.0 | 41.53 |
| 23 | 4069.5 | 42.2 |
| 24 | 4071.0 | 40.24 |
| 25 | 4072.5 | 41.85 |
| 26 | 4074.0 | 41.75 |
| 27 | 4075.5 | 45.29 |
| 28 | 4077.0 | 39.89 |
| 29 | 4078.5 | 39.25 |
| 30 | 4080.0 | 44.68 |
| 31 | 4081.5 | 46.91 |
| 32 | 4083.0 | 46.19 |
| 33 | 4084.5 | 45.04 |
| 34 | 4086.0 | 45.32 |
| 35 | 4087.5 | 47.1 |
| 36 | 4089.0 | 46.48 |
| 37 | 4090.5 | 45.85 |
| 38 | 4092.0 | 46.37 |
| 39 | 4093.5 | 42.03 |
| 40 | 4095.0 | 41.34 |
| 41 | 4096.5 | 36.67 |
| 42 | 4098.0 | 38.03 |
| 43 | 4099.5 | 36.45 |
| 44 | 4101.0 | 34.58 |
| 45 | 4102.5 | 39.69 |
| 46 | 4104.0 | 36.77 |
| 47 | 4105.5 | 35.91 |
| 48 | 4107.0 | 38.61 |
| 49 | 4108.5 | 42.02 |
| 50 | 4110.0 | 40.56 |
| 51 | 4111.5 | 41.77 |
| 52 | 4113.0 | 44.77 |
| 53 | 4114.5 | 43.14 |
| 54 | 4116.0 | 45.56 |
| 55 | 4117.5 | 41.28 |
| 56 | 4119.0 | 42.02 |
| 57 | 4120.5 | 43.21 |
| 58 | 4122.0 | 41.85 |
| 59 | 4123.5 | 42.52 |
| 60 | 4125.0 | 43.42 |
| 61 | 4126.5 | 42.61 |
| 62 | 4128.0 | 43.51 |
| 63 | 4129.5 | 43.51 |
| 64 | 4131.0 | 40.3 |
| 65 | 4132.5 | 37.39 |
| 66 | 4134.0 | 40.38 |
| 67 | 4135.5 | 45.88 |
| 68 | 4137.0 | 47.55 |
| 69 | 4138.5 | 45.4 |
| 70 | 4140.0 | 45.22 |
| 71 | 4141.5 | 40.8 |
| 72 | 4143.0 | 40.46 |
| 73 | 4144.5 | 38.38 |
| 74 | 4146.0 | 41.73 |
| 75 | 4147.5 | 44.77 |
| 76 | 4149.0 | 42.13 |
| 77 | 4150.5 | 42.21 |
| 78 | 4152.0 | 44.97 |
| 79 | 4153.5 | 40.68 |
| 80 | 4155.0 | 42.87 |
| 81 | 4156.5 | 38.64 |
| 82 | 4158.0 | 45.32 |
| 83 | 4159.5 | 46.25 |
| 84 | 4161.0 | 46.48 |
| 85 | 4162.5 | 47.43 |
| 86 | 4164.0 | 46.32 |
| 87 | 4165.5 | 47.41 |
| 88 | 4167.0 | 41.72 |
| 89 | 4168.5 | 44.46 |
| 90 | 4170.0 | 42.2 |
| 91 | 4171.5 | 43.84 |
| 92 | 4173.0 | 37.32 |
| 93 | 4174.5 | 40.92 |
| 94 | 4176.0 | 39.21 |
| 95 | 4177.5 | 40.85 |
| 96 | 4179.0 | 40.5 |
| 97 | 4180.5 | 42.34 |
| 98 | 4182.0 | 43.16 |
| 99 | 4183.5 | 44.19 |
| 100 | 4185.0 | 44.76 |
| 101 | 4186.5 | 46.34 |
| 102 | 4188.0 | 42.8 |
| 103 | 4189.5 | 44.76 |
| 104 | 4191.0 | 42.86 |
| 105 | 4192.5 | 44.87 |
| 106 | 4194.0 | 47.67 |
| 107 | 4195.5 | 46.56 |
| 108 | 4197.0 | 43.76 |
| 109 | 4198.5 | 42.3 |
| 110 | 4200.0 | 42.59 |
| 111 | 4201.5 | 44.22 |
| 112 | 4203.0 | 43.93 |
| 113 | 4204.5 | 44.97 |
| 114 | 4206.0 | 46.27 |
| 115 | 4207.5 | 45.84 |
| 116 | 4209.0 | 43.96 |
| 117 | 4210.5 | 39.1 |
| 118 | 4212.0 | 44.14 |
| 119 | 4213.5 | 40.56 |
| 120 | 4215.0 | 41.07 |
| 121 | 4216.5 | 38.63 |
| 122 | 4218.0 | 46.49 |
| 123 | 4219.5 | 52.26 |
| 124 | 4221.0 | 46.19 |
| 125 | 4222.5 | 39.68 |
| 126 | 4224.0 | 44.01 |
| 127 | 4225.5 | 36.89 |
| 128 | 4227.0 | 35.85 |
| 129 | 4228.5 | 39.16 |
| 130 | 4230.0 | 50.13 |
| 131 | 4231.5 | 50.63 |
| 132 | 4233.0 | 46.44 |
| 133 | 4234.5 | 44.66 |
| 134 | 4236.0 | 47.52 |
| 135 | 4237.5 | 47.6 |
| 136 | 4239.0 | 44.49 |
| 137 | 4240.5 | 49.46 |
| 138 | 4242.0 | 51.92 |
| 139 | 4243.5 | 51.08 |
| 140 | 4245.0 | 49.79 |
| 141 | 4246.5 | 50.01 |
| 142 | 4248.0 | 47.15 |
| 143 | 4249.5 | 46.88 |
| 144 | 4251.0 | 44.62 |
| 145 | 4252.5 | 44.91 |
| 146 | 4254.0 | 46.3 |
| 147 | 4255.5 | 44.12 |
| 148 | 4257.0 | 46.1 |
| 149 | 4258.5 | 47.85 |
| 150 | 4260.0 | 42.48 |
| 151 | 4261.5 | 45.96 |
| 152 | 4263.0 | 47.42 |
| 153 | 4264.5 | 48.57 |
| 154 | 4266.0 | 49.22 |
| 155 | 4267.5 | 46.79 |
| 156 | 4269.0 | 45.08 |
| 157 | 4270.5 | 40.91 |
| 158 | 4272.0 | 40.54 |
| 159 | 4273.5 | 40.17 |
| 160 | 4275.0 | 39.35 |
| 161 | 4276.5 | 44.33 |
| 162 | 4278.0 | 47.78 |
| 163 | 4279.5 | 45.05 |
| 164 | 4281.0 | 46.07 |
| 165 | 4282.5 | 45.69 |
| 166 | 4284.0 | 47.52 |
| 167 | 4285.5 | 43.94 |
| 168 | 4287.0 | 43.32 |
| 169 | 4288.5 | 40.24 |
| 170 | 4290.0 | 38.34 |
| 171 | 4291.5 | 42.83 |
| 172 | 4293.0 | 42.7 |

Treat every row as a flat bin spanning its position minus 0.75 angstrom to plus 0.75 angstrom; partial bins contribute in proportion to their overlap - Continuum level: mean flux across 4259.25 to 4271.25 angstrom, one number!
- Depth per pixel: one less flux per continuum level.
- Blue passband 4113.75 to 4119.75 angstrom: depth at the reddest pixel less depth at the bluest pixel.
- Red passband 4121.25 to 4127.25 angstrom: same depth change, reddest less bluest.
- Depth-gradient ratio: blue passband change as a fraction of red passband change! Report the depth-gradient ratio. -1.5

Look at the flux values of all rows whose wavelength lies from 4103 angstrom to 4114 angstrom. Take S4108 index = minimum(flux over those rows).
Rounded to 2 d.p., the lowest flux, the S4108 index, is 35.91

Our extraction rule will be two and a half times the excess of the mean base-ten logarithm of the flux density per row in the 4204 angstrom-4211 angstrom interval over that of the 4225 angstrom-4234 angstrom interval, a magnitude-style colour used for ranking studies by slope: 0.03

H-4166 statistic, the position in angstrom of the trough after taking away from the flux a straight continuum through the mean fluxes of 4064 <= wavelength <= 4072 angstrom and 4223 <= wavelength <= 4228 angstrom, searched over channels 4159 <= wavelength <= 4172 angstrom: 4167.0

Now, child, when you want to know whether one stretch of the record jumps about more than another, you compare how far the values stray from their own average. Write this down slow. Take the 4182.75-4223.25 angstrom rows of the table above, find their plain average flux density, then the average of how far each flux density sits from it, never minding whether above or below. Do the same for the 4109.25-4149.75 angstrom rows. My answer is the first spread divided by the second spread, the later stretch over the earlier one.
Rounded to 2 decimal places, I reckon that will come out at 1.13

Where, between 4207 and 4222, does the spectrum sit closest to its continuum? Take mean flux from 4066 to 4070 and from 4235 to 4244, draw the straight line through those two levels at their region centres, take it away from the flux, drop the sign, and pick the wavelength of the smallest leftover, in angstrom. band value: 4218.0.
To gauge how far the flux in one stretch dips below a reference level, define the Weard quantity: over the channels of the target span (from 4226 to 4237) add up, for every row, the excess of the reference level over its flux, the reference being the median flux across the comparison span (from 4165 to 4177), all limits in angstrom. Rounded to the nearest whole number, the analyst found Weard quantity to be -21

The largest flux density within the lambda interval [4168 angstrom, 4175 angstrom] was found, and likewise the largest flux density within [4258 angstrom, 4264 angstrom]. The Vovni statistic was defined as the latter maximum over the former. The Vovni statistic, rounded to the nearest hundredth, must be 1.08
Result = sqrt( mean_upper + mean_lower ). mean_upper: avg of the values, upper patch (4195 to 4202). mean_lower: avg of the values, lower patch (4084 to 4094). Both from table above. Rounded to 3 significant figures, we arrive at 9.45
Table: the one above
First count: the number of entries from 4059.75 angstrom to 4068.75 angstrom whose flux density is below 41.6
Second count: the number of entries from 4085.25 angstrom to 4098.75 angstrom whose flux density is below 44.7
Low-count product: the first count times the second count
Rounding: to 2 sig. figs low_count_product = 20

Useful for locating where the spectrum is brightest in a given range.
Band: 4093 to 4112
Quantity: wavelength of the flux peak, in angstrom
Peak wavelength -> 4093.5 angstrom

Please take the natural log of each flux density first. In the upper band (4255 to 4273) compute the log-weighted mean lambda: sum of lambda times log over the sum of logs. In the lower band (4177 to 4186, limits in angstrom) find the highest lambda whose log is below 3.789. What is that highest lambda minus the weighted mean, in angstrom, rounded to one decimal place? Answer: -80.2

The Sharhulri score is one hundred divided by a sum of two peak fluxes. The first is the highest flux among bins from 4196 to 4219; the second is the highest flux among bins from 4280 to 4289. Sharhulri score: 1.064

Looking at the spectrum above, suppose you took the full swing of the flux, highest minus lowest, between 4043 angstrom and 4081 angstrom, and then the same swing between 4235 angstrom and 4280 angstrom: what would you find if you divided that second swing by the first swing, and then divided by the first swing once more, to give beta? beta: 0.11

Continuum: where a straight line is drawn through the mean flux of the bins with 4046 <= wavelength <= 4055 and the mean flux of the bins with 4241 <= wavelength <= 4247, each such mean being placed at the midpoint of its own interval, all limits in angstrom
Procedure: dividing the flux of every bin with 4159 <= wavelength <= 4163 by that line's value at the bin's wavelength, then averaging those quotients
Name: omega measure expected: 0.971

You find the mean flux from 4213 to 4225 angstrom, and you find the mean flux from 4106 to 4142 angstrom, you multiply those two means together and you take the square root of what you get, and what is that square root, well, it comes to 43.1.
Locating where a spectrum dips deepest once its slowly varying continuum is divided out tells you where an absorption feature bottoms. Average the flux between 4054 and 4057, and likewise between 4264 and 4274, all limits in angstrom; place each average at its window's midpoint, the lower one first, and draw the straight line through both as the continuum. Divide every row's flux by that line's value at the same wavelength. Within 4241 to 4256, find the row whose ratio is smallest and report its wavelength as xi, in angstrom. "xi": 4255.5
